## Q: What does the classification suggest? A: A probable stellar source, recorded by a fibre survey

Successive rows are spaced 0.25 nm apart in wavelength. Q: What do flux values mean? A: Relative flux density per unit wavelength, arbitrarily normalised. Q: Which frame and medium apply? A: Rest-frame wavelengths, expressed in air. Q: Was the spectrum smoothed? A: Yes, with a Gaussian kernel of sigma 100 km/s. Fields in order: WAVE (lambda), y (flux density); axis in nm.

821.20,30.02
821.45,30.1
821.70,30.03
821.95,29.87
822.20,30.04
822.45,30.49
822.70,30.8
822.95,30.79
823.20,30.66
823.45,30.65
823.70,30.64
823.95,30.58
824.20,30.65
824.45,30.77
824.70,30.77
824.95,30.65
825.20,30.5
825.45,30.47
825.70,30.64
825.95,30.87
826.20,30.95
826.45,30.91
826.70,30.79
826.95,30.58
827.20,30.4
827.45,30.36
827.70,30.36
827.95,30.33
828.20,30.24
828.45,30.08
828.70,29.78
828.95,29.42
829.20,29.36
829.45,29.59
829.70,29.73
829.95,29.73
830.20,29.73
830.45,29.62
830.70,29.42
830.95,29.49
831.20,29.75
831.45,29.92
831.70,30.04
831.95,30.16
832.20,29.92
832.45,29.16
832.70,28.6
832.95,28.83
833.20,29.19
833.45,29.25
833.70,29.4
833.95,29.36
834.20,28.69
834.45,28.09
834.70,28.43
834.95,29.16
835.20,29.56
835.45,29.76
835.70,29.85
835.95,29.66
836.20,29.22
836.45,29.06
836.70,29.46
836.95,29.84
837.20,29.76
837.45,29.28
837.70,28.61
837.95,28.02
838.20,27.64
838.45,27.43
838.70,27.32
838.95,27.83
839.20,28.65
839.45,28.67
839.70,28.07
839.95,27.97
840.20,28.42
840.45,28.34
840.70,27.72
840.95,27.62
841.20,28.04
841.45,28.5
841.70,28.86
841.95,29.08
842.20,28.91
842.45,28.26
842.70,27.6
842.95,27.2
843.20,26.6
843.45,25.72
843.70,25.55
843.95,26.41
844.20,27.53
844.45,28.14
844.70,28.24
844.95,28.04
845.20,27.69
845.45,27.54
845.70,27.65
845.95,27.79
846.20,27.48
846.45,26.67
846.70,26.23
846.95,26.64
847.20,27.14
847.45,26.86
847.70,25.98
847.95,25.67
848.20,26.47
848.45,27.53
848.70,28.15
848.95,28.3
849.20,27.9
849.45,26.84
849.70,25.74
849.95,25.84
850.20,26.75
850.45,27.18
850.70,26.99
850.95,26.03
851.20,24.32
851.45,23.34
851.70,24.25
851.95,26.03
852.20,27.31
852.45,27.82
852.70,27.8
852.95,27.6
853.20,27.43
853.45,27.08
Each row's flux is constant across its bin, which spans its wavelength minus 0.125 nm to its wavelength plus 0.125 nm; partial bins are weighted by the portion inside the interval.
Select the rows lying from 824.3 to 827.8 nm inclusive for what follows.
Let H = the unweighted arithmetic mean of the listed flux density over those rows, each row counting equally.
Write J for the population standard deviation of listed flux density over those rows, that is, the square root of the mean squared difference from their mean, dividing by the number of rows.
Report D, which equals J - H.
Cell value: -30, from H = 31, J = 0.2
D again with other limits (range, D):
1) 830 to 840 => -28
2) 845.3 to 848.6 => -26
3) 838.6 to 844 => -27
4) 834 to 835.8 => -28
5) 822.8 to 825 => -31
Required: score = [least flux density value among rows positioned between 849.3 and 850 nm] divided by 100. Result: 0.26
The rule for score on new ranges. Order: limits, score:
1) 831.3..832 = 0.30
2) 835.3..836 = 0.30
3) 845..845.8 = 0.28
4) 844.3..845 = 0.28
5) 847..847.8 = 0.26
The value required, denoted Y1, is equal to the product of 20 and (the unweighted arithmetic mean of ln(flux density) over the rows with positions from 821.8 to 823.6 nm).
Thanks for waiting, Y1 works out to 68.3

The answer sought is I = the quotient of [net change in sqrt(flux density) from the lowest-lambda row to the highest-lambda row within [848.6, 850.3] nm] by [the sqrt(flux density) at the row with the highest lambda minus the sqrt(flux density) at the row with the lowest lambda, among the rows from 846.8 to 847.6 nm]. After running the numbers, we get -6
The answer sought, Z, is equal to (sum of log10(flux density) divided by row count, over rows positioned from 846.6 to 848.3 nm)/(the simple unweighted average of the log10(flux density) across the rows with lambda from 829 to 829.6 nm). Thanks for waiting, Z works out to 0.97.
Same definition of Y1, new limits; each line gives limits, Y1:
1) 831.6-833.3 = 67.6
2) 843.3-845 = 66.0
